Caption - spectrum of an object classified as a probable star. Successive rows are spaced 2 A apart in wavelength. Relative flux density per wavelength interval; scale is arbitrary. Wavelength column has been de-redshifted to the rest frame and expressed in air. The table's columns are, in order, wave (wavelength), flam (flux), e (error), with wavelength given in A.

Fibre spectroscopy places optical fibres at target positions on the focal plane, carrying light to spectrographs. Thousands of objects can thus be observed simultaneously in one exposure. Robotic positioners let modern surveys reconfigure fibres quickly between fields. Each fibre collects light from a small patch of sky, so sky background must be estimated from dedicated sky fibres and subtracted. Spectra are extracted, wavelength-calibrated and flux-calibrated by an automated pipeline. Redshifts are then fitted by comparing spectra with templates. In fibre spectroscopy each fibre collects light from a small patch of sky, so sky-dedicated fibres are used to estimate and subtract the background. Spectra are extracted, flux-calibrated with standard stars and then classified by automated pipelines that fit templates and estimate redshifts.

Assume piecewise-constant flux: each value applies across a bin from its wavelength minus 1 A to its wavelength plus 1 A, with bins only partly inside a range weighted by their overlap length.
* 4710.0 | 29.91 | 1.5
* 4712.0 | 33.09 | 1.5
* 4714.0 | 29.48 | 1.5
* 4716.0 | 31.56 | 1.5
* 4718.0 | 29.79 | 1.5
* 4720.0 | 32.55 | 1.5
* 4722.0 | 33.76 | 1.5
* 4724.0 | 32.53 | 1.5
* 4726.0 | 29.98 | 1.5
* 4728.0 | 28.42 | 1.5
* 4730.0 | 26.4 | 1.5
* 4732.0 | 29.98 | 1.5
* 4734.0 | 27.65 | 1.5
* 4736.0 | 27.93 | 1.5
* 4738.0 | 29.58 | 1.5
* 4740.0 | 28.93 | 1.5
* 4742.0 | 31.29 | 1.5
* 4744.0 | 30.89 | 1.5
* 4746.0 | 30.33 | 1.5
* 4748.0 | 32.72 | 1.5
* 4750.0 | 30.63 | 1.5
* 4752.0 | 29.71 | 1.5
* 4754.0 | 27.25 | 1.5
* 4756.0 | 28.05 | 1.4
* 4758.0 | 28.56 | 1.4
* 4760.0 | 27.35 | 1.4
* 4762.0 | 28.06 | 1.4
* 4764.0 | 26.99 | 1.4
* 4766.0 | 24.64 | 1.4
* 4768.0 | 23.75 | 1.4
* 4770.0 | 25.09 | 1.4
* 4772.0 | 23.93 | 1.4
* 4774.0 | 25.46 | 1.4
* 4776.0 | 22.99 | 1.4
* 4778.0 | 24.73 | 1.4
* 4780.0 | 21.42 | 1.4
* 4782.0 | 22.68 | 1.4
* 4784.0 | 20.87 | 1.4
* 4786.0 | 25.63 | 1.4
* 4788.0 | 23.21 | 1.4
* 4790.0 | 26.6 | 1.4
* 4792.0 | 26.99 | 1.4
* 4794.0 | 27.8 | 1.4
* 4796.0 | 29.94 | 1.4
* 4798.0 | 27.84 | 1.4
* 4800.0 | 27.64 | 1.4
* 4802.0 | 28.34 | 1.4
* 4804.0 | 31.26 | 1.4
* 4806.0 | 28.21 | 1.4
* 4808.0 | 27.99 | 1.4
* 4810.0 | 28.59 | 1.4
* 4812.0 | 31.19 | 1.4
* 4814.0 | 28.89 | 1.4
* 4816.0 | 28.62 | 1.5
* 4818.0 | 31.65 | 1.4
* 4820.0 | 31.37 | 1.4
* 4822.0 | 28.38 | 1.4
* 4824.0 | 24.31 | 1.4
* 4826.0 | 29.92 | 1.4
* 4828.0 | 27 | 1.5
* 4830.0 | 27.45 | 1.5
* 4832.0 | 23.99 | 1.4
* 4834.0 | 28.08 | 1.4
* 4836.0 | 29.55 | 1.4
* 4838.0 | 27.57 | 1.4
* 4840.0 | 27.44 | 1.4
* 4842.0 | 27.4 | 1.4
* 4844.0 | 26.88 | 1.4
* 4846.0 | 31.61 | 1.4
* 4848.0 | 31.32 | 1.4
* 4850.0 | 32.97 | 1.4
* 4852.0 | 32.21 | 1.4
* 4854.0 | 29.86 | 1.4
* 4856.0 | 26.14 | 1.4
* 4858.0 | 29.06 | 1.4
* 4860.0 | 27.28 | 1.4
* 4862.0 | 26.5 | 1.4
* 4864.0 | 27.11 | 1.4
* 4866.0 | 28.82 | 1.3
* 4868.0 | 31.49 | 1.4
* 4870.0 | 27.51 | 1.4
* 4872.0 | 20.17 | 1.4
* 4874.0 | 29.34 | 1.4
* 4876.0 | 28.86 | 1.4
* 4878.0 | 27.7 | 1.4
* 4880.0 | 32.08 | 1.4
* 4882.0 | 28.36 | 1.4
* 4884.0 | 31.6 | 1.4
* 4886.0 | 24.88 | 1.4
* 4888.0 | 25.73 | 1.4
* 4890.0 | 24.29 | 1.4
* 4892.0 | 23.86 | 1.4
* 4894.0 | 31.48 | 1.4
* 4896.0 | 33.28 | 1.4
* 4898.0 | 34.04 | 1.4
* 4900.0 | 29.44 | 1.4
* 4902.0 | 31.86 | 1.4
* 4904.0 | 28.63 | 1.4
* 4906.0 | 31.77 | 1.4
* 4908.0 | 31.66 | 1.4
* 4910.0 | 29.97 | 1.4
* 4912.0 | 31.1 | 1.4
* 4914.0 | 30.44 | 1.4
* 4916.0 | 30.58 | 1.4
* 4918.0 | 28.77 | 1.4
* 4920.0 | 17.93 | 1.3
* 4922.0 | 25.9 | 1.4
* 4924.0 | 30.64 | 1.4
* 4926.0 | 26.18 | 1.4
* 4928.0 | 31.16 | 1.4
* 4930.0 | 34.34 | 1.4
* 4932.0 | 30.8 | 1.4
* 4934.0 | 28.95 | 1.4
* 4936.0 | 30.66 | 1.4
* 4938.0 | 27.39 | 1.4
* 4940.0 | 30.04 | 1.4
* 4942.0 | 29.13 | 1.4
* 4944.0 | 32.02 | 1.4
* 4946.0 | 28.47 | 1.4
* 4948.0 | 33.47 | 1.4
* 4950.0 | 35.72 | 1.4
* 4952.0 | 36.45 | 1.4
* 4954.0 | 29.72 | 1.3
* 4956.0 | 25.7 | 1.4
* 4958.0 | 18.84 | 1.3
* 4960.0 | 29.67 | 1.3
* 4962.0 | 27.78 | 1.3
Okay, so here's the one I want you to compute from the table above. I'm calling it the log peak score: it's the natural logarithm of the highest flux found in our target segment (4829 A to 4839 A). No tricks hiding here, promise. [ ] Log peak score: 3.39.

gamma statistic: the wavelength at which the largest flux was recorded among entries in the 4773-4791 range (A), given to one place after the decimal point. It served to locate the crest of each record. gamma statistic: 4790.0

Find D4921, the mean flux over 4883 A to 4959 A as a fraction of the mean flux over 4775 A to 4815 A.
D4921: 1.10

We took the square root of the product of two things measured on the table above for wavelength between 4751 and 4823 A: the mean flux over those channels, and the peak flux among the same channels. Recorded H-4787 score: 29.2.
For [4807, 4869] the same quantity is 30.8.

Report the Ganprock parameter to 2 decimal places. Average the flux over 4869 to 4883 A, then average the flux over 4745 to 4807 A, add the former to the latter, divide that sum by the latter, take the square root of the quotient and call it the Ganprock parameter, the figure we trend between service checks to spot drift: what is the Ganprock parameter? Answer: 1.43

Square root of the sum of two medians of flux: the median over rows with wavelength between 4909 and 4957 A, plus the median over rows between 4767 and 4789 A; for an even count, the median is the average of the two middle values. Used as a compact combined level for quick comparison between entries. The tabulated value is 7.35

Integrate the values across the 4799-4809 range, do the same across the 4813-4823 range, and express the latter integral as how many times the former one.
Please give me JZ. 1.04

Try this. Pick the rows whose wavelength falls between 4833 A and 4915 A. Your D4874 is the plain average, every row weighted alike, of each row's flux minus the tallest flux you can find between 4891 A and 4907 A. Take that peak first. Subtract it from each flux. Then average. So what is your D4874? -5.0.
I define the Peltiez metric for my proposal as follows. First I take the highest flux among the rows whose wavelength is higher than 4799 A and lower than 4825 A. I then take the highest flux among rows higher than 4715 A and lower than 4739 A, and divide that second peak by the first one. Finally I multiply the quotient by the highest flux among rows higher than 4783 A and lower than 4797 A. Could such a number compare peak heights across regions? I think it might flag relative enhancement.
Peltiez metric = 32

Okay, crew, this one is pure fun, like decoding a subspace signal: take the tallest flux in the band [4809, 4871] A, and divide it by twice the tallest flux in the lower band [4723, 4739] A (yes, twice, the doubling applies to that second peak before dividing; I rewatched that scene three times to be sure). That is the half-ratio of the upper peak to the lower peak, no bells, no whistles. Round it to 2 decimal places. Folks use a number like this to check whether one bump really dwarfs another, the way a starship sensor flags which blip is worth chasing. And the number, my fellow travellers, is 0.51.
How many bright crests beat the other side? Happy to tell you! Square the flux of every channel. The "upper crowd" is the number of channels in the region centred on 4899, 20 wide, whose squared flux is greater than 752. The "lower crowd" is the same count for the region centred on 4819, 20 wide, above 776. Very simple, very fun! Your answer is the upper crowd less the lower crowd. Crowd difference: 0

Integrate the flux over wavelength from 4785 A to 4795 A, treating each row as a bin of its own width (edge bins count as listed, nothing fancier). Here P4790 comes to 260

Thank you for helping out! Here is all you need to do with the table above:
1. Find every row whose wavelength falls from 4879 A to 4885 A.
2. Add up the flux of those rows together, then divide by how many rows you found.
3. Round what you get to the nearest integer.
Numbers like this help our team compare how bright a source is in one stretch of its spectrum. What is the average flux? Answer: 31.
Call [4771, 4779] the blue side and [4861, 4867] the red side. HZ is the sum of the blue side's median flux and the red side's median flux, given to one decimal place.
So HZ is 51.4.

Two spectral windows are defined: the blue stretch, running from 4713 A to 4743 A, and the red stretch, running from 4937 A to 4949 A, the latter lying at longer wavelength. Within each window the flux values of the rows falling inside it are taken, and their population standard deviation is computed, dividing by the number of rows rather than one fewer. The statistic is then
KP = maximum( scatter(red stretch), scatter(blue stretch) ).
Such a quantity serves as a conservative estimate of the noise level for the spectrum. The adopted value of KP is 2.1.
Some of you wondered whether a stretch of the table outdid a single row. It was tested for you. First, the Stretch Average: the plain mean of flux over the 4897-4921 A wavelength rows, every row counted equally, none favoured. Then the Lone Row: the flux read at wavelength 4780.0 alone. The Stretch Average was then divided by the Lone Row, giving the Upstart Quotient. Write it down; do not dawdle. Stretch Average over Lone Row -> 1.39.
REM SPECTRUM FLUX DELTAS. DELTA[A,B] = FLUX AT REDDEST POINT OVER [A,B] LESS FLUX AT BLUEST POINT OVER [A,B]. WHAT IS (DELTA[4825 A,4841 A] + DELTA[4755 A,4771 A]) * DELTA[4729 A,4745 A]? -24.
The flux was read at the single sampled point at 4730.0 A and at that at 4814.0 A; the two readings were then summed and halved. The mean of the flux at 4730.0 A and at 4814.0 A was 27.6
